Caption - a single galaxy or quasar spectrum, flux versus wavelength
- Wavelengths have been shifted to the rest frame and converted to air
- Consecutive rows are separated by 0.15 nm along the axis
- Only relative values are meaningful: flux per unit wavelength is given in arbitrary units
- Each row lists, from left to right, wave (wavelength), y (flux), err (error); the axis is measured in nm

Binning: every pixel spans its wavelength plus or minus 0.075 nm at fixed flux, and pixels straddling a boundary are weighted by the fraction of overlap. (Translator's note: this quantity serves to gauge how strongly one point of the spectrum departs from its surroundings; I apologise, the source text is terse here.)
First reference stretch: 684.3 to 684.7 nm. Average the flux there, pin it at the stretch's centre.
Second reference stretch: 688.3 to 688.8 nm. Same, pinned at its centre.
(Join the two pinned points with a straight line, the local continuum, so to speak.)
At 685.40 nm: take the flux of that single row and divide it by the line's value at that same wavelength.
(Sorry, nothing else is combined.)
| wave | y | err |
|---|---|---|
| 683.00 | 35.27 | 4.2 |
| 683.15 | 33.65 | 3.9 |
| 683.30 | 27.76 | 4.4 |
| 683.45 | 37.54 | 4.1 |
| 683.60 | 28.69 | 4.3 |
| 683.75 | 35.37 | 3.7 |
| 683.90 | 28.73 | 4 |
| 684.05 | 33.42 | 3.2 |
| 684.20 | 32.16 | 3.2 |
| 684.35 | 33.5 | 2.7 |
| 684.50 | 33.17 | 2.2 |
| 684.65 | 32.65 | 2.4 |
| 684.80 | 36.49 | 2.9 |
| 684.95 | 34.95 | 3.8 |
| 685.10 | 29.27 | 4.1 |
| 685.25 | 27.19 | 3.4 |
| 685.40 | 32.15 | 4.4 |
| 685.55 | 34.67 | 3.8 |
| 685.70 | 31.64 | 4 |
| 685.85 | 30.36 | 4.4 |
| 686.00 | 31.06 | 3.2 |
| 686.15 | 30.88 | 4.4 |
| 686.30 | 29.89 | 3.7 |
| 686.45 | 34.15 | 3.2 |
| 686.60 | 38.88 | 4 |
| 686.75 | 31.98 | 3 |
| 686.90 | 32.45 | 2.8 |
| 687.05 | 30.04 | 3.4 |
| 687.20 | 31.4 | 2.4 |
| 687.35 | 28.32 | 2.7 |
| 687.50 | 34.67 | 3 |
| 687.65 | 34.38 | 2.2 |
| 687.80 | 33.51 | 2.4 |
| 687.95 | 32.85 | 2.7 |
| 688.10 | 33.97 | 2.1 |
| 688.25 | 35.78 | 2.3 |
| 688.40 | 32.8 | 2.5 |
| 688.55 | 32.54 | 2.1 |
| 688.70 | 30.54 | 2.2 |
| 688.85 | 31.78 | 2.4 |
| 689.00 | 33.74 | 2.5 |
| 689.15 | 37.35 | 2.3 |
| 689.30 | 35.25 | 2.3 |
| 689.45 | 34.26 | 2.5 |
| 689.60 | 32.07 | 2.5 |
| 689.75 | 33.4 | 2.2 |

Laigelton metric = 0.98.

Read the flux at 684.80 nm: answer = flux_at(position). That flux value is 36.49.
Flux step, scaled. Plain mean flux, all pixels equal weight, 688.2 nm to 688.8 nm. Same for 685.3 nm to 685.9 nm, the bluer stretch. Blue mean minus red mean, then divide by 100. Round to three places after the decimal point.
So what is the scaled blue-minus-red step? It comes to -0.007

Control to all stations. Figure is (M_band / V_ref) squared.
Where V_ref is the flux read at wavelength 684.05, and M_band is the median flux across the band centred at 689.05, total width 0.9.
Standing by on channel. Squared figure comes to 1.04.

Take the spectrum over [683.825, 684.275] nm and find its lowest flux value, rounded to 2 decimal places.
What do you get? 28.73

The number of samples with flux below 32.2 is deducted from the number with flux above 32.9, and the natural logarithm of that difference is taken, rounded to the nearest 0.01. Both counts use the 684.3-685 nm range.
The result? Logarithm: 1.39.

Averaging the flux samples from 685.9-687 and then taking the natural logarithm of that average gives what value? 3.49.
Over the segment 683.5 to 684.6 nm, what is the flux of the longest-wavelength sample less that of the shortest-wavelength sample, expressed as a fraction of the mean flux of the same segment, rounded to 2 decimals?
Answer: 0.14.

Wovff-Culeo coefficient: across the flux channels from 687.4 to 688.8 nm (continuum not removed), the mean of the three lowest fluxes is 32.0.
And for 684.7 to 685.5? 29.5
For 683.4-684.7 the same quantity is 29.9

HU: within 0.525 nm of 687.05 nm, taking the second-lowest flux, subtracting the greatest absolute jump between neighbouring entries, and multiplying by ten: 231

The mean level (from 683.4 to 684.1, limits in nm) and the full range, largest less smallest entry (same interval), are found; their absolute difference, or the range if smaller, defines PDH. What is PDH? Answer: 9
